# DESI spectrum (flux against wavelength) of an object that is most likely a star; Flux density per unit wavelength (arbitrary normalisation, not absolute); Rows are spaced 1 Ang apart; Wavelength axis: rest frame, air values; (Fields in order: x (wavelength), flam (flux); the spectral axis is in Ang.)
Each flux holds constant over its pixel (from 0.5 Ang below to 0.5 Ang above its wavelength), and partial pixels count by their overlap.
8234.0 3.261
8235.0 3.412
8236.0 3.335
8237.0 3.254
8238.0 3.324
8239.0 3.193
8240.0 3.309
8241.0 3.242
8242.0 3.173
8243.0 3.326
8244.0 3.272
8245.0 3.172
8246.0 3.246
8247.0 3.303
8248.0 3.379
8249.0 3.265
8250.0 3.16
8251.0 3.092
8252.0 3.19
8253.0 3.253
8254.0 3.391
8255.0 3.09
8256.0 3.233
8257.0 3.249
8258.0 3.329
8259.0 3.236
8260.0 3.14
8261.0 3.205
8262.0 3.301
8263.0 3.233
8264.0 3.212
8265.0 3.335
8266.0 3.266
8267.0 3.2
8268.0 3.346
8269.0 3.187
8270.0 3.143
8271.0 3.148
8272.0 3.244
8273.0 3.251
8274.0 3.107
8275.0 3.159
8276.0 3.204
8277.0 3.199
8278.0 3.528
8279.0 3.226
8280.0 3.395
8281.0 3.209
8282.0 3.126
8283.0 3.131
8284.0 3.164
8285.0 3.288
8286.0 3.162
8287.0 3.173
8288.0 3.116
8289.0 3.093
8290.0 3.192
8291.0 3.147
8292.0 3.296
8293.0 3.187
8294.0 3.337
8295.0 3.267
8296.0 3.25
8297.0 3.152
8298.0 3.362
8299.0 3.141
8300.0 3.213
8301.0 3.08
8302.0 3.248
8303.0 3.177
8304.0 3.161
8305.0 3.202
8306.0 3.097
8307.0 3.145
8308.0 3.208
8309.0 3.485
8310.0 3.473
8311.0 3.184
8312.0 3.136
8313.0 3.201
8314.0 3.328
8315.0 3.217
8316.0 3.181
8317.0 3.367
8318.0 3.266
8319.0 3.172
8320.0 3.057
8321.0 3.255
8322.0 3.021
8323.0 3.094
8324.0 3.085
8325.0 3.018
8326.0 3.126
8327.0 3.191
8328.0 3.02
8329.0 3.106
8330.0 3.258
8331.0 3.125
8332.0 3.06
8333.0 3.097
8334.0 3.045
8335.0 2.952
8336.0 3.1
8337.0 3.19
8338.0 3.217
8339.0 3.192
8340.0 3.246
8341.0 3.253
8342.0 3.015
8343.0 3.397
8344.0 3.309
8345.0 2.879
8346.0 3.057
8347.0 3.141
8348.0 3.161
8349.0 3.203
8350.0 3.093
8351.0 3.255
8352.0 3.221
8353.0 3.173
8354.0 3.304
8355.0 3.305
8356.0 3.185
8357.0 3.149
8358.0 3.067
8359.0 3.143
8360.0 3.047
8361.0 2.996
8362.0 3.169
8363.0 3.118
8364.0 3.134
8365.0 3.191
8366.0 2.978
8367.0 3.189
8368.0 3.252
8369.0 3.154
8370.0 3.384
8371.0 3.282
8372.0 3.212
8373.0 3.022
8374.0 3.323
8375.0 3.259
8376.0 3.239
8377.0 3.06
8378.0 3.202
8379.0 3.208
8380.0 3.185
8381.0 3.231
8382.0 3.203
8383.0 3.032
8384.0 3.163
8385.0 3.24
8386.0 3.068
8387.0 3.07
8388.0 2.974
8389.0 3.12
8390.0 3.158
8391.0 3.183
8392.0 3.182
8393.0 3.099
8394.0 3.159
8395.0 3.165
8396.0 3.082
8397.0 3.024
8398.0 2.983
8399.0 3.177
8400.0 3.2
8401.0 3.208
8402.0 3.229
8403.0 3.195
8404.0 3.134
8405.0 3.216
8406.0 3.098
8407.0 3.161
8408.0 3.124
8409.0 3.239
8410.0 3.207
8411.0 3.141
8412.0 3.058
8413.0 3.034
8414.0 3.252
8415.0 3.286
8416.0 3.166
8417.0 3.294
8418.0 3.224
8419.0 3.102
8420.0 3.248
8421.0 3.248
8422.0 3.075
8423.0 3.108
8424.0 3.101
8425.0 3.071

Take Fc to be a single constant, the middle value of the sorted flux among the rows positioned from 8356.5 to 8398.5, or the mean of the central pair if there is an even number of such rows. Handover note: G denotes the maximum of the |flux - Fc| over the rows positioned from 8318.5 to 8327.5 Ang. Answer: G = 0.14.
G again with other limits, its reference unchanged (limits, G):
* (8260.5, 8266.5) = 0.18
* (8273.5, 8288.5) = 0.37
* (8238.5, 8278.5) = 0.37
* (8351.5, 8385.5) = 0.23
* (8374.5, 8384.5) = 0.13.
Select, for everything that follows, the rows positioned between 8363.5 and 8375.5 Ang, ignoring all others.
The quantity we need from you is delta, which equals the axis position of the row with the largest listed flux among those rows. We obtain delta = 8370.0 Ang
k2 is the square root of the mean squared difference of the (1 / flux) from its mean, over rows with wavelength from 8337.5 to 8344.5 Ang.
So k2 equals 0.011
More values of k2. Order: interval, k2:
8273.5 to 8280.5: 0.012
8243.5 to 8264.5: 0.008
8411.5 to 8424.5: 0.009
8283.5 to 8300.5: 0.007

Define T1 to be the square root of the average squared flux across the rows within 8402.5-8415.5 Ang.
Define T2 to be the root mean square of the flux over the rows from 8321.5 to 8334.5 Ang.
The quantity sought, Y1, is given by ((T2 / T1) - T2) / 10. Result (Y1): -0.212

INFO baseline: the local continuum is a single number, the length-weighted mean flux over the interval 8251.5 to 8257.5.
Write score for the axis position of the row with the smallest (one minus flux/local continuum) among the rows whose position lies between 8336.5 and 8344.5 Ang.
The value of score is 8343.0 Ang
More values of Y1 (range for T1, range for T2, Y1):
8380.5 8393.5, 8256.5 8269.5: -0.221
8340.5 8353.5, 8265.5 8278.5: -0.221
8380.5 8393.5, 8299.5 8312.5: -0.219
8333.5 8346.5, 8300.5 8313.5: -0.219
